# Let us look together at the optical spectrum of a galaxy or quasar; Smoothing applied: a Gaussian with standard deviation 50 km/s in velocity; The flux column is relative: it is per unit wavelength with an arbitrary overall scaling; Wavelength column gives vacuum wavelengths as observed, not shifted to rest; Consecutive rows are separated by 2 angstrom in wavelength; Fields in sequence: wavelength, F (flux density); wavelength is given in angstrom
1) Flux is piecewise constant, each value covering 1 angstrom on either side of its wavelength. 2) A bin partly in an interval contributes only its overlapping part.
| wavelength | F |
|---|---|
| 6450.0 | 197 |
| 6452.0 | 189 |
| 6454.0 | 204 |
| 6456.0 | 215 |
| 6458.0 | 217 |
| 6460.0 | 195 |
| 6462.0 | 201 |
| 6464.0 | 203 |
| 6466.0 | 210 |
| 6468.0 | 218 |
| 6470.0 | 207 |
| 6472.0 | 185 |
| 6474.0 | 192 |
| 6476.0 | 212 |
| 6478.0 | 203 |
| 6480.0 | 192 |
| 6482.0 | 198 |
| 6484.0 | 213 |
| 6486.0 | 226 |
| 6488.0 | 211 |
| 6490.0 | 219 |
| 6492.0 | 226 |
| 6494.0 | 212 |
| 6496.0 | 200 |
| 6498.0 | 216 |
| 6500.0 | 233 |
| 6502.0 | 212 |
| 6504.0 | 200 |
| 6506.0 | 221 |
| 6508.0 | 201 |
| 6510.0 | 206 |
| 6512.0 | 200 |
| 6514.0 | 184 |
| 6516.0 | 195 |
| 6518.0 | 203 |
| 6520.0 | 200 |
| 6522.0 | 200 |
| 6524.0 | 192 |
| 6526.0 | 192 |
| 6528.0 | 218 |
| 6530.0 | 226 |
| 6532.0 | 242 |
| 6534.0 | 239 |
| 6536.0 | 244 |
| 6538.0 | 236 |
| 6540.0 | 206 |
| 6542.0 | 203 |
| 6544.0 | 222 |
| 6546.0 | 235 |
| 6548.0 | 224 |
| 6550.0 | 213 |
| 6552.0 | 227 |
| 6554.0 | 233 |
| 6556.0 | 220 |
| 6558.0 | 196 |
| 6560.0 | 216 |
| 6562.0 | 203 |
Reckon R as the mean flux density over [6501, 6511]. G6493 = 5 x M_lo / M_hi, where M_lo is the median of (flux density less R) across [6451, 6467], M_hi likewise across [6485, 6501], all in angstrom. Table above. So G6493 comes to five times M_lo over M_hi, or -2.4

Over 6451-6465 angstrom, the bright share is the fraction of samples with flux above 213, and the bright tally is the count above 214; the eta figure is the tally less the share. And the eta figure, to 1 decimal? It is 1.7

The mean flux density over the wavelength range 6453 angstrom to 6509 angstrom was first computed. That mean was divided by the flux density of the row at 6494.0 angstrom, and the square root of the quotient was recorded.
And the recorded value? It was 0.99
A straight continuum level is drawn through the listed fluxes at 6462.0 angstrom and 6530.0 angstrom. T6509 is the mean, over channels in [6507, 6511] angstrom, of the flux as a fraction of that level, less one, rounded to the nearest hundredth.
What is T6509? -0.07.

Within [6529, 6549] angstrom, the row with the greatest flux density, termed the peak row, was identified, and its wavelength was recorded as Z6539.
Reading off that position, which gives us 6536.0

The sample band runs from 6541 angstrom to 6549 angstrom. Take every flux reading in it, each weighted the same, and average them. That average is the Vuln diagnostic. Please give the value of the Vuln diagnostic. 221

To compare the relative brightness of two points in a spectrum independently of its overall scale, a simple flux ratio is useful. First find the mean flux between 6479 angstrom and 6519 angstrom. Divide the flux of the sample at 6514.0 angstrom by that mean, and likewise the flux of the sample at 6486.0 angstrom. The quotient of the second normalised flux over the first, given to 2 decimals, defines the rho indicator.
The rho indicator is 1.23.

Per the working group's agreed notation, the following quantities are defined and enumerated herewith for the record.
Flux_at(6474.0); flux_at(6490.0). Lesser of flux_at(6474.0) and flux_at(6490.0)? 192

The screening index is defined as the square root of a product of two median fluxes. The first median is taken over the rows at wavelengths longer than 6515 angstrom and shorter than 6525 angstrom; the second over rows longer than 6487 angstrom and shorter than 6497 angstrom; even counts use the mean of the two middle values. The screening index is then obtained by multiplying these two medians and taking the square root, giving 206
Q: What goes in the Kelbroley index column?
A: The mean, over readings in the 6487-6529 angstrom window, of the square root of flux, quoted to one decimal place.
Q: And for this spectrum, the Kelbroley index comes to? 14.4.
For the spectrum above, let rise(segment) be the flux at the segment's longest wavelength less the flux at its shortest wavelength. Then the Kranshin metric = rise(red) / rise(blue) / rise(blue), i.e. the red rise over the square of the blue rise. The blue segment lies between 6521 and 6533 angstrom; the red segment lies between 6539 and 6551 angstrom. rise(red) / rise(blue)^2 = 0.0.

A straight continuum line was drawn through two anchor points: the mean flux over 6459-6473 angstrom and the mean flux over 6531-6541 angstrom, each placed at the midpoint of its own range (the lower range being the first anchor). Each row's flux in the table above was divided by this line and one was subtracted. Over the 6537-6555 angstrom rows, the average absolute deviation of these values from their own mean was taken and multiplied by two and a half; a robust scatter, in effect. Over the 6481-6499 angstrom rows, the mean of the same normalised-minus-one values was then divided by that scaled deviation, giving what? 0.0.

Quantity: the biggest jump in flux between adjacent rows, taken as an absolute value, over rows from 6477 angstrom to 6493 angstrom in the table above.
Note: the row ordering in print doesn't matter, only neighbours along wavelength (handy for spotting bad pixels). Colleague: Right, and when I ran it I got 15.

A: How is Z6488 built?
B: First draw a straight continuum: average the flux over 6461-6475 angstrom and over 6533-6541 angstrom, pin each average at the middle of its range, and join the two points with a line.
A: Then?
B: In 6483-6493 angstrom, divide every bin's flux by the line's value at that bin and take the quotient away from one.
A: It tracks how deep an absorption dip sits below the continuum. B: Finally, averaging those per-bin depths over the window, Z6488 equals -0.04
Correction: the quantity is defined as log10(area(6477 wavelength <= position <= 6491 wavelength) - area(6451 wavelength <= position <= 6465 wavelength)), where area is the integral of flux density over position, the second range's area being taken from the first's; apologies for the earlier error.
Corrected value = 1.9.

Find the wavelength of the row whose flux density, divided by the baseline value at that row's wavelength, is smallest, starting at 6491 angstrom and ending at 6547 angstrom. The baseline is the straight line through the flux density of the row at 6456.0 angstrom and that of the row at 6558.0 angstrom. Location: 6514.0 angstrom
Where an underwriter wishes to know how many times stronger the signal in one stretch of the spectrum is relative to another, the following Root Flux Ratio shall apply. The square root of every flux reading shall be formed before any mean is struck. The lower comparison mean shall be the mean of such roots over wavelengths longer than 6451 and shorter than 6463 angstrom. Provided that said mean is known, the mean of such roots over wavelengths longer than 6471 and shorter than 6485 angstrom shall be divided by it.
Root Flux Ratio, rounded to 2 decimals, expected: 0.99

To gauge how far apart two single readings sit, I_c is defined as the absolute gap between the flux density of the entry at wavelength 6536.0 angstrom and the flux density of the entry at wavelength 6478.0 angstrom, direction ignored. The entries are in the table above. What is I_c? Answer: 41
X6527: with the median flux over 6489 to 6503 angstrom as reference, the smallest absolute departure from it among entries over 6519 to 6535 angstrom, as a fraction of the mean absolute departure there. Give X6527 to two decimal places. 0.11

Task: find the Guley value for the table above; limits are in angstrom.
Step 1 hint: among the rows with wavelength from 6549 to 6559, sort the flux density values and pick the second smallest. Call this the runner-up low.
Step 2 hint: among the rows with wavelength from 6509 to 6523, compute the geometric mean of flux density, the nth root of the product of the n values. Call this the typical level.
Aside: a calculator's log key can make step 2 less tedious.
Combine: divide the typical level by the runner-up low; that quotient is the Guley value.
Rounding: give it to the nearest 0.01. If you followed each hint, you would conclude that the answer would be 0.93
